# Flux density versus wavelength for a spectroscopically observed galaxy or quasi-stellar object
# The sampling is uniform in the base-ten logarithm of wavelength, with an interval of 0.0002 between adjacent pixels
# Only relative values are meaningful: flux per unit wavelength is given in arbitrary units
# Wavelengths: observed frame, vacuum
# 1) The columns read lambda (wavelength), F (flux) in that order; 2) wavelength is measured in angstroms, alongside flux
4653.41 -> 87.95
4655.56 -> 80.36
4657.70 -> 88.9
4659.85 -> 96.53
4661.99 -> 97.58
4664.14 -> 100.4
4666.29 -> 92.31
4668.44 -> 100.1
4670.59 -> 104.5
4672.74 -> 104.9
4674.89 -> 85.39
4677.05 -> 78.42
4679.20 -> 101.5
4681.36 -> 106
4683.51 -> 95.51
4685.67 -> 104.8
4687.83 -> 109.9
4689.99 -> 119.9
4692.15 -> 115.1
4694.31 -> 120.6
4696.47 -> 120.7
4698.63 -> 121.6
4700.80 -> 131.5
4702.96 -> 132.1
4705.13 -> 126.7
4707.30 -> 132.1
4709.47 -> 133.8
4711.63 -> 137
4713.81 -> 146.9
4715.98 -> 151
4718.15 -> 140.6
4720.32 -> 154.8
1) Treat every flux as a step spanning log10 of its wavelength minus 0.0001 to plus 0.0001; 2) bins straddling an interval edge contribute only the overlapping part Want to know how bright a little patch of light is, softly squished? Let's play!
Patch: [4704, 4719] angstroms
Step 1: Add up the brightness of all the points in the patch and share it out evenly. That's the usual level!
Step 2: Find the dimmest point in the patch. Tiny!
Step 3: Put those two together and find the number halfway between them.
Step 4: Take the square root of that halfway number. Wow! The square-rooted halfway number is 11.5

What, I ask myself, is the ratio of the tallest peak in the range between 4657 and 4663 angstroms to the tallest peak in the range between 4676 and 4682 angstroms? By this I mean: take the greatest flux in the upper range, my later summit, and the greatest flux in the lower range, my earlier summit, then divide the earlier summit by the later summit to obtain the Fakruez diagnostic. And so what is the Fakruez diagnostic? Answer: 0.92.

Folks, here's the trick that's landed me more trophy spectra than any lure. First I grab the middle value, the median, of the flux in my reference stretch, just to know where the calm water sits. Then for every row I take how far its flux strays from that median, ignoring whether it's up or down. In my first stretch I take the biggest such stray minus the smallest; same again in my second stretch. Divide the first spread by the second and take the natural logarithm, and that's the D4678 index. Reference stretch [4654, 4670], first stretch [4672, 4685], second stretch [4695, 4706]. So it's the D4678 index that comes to 0.40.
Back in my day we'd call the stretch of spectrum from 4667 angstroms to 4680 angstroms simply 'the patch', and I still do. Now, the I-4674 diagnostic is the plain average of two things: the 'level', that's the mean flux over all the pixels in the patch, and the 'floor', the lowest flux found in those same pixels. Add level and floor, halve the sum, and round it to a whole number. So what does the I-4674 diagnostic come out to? 87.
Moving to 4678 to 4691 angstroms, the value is 101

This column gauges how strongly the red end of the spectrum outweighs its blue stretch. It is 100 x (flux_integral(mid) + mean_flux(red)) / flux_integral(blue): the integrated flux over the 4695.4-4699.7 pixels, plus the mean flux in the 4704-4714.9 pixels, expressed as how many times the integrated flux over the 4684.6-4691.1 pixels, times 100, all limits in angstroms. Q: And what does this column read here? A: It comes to 91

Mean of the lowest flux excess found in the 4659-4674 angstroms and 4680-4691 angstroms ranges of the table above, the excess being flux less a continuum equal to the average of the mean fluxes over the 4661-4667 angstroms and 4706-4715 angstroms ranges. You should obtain -23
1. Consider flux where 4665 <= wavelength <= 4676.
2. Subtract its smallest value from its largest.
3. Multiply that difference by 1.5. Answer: 29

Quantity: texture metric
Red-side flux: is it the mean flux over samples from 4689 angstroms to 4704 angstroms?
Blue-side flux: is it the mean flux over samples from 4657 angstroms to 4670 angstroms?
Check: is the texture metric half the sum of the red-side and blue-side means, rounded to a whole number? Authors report 110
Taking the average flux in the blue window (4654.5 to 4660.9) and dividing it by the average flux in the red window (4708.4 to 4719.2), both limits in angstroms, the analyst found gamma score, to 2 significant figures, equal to 0.62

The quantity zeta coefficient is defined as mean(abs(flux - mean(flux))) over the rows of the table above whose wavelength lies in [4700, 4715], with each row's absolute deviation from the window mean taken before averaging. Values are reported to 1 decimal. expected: 4.4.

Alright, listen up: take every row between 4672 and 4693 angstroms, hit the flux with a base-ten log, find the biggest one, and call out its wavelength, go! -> 4689.99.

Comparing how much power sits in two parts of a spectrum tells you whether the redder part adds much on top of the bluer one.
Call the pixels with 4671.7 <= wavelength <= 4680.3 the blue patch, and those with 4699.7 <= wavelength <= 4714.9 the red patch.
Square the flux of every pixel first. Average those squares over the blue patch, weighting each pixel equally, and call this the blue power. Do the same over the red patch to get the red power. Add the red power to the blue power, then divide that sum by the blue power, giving 3.1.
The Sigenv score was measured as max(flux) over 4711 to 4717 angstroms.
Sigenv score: 151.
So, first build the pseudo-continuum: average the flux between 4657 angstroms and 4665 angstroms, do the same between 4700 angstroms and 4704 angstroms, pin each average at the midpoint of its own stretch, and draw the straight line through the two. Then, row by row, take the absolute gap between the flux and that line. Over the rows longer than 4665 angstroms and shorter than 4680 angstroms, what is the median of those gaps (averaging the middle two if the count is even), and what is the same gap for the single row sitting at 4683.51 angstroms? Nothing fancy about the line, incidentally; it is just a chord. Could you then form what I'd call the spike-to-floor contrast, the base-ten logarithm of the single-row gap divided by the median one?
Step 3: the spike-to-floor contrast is 0.4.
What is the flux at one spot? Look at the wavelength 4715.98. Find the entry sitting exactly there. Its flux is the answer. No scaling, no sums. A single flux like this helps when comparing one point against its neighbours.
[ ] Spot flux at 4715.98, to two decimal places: 151.00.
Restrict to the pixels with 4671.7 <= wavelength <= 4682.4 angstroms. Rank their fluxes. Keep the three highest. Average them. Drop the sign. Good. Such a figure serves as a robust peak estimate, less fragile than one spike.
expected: 104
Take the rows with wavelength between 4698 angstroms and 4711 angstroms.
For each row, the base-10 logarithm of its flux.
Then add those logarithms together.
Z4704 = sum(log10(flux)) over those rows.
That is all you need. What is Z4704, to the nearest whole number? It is 13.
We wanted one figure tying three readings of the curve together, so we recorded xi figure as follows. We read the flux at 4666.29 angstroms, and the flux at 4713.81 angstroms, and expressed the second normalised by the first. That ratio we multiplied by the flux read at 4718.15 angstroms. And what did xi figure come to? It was 224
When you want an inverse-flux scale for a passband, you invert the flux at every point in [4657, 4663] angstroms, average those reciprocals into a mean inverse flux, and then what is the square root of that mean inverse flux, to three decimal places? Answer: 0.103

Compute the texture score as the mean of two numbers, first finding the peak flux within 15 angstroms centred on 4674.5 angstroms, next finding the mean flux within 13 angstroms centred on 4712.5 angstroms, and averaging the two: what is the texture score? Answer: 123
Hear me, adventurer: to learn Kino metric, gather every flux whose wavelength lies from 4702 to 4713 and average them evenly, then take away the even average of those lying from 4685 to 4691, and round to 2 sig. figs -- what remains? 21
